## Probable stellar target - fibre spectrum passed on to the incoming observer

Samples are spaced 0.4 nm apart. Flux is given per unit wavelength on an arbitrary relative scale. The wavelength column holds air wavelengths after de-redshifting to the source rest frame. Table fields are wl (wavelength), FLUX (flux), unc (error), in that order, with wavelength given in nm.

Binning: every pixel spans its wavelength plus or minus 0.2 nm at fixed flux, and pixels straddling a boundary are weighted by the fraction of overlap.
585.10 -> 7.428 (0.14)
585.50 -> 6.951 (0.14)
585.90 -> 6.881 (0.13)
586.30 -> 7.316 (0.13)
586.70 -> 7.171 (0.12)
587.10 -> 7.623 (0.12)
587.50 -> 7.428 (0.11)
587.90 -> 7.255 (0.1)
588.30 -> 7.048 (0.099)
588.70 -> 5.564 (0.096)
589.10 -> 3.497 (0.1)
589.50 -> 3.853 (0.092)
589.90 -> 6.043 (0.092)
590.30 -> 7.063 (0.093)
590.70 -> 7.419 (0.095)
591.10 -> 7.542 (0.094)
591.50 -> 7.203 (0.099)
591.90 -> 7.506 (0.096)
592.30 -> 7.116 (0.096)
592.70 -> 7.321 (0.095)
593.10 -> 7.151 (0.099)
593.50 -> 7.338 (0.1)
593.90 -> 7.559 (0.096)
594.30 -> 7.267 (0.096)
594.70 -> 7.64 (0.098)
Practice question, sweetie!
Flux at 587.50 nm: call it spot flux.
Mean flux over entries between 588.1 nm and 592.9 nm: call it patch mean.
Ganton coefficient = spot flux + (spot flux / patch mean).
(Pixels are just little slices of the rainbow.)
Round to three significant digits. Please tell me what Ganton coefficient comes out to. 8.58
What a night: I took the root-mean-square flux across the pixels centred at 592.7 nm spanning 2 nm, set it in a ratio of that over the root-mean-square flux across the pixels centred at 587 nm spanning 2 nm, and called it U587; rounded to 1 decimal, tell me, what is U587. 1.0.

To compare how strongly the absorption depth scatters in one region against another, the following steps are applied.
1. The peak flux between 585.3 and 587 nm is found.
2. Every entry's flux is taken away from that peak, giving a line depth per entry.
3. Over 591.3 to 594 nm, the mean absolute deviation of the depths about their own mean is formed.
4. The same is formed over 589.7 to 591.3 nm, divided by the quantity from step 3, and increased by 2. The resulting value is 5.6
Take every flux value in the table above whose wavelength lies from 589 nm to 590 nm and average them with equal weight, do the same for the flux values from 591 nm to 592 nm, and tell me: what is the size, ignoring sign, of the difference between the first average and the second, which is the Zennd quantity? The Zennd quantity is 3.0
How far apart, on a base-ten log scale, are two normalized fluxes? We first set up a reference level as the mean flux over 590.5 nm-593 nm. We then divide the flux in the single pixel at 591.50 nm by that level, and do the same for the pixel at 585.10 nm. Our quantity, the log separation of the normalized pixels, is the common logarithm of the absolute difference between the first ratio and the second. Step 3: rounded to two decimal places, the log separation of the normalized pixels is -1.51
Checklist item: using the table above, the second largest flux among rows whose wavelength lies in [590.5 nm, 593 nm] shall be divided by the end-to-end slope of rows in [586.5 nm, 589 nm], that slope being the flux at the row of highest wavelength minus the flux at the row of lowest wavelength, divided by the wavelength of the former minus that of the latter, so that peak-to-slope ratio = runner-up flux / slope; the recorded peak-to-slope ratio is -9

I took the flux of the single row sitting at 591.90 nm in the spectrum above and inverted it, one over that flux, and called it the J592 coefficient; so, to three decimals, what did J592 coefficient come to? 0.133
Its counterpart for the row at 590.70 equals 0.135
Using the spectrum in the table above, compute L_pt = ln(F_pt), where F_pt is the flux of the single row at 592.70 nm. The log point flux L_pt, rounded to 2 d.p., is 1.99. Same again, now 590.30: 1.95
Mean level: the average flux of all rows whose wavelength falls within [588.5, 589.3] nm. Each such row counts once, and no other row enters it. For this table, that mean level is 4.53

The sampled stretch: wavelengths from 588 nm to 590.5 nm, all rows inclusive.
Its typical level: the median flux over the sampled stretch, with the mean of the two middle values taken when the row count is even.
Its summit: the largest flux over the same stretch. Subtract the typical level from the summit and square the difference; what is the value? 1.59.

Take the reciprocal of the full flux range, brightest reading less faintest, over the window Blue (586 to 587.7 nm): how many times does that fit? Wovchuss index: 2.2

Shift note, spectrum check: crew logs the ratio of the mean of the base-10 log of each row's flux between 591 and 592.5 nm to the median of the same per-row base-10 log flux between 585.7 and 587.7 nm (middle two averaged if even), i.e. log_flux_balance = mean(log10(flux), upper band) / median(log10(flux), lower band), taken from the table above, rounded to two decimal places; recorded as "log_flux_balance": 1.00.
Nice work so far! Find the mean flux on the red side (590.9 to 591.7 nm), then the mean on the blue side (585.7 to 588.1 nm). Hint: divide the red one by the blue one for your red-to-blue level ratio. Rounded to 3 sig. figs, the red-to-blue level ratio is 1.01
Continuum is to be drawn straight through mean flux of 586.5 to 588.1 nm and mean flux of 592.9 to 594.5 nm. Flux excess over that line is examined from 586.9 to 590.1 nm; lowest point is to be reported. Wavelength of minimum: 589.10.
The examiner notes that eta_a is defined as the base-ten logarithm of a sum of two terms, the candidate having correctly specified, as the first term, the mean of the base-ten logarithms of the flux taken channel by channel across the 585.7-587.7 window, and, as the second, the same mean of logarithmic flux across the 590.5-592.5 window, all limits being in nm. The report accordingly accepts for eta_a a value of 0.238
